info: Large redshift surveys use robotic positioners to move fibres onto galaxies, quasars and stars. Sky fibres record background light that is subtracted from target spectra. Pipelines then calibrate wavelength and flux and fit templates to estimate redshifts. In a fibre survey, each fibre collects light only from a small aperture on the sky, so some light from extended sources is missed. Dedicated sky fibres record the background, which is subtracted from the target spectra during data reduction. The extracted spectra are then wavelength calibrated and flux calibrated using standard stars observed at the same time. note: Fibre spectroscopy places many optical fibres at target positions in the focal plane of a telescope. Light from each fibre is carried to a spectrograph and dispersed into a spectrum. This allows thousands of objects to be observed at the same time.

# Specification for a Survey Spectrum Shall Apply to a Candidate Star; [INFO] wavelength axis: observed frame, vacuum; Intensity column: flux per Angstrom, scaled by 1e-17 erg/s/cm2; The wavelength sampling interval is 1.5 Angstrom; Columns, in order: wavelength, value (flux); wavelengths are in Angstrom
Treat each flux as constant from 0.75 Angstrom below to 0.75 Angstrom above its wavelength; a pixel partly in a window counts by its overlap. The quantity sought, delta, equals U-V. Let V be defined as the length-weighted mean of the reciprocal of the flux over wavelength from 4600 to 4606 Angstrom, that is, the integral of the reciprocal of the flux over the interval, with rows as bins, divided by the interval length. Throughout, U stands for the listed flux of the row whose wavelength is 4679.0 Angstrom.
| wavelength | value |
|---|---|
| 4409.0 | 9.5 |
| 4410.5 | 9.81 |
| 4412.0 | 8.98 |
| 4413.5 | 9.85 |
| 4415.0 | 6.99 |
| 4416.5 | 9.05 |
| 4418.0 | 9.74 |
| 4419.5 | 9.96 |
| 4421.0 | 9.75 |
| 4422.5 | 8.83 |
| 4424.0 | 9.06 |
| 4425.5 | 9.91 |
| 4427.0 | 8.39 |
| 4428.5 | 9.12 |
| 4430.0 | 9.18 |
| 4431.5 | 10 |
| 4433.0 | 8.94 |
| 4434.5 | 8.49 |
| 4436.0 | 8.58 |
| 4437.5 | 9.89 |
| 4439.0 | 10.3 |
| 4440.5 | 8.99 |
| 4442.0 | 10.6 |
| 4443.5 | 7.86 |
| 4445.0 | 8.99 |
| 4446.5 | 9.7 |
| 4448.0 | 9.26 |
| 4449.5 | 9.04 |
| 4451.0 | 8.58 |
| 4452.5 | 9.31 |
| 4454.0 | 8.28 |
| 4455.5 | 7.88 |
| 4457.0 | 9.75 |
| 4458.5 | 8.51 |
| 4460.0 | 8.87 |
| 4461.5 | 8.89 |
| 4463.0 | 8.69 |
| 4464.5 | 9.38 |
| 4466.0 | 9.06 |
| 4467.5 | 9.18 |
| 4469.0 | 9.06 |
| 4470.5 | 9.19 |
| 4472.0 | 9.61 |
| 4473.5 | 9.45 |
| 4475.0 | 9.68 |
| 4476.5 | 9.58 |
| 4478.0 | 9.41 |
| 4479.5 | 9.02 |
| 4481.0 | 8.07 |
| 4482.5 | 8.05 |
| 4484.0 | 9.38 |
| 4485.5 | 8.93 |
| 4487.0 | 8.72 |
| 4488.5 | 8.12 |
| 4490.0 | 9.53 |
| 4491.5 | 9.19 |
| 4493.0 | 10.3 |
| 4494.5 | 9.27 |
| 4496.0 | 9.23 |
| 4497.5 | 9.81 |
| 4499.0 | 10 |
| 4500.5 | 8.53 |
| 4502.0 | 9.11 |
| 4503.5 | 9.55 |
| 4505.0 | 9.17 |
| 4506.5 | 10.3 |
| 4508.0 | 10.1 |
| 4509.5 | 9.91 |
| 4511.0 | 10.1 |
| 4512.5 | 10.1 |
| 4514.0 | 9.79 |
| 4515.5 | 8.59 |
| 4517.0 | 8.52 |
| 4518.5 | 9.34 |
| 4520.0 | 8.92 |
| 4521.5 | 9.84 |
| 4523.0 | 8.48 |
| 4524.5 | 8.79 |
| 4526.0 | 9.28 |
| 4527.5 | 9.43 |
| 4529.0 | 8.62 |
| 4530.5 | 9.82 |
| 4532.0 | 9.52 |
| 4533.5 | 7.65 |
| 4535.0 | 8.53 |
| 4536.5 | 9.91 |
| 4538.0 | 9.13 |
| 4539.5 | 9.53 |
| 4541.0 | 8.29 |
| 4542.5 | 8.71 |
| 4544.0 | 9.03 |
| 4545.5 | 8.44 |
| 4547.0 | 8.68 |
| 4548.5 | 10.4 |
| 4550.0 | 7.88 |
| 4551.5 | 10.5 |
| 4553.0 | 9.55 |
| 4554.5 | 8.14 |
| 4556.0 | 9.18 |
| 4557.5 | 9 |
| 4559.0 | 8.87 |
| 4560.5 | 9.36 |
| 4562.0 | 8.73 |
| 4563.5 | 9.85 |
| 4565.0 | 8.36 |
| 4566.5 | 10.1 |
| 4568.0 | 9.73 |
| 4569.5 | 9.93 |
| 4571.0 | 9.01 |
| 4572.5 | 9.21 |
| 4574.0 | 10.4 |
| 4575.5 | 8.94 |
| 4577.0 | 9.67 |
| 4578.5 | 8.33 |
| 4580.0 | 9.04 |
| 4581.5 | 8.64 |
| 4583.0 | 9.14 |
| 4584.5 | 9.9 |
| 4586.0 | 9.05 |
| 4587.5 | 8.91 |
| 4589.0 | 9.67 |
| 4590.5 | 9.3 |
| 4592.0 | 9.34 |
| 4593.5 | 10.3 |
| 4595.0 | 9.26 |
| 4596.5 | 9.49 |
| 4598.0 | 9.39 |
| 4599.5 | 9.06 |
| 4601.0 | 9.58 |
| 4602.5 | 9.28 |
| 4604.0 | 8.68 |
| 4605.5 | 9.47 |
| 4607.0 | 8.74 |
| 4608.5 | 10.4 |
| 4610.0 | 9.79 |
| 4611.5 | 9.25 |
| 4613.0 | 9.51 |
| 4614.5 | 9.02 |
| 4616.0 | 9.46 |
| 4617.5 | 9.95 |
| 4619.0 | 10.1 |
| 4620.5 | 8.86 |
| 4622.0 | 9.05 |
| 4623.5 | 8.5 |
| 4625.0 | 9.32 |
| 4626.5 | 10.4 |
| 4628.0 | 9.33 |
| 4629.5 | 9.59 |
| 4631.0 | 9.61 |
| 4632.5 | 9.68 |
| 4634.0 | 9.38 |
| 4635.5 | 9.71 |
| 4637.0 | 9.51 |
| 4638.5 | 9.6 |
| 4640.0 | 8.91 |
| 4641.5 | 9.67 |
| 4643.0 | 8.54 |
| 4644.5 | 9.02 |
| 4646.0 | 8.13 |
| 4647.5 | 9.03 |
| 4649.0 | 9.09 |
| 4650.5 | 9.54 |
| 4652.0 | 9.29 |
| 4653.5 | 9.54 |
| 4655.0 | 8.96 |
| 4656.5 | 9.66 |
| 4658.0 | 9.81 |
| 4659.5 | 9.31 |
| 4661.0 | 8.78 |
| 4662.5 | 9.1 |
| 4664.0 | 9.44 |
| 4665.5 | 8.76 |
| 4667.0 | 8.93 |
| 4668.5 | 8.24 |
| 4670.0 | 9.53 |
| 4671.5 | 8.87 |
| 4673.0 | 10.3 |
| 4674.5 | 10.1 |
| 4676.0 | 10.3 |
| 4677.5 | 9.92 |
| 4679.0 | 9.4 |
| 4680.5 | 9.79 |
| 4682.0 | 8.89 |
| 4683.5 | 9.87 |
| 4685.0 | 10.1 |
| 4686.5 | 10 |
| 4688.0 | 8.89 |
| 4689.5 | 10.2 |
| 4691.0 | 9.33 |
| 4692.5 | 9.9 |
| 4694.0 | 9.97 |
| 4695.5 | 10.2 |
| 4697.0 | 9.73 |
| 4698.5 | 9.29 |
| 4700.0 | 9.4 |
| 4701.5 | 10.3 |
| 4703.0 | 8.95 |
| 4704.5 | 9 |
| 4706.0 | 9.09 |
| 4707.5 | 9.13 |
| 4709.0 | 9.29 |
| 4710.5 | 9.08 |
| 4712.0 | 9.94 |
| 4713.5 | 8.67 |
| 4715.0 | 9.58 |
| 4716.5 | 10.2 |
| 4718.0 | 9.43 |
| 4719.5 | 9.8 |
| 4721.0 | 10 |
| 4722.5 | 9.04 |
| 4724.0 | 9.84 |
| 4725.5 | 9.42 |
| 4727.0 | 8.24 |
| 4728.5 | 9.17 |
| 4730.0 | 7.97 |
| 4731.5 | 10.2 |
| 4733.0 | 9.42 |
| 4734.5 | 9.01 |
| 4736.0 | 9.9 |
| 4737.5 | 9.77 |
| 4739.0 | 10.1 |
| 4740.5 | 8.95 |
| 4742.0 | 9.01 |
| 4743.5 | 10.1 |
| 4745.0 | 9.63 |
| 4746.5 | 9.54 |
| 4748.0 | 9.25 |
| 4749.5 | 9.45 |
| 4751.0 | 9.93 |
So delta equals 9.29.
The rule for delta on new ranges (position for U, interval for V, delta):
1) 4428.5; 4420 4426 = 9.01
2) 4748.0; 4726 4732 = 9.14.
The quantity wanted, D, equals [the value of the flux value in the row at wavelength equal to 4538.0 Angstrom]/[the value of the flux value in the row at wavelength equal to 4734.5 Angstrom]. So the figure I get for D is 1.01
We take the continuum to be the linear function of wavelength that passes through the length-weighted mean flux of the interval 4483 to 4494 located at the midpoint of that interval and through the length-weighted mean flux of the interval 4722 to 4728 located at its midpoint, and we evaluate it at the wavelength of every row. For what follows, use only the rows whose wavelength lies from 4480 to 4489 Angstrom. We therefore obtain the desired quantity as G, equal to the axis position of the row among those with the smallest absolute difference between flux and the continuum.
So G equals 4485.5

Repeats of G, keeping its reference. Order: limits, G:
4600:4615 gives 4611.5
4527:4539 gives 4538.0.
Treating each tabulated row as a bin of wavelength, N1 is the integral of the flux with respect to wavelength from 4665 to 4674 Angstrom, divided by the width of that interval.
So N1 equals 9.14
